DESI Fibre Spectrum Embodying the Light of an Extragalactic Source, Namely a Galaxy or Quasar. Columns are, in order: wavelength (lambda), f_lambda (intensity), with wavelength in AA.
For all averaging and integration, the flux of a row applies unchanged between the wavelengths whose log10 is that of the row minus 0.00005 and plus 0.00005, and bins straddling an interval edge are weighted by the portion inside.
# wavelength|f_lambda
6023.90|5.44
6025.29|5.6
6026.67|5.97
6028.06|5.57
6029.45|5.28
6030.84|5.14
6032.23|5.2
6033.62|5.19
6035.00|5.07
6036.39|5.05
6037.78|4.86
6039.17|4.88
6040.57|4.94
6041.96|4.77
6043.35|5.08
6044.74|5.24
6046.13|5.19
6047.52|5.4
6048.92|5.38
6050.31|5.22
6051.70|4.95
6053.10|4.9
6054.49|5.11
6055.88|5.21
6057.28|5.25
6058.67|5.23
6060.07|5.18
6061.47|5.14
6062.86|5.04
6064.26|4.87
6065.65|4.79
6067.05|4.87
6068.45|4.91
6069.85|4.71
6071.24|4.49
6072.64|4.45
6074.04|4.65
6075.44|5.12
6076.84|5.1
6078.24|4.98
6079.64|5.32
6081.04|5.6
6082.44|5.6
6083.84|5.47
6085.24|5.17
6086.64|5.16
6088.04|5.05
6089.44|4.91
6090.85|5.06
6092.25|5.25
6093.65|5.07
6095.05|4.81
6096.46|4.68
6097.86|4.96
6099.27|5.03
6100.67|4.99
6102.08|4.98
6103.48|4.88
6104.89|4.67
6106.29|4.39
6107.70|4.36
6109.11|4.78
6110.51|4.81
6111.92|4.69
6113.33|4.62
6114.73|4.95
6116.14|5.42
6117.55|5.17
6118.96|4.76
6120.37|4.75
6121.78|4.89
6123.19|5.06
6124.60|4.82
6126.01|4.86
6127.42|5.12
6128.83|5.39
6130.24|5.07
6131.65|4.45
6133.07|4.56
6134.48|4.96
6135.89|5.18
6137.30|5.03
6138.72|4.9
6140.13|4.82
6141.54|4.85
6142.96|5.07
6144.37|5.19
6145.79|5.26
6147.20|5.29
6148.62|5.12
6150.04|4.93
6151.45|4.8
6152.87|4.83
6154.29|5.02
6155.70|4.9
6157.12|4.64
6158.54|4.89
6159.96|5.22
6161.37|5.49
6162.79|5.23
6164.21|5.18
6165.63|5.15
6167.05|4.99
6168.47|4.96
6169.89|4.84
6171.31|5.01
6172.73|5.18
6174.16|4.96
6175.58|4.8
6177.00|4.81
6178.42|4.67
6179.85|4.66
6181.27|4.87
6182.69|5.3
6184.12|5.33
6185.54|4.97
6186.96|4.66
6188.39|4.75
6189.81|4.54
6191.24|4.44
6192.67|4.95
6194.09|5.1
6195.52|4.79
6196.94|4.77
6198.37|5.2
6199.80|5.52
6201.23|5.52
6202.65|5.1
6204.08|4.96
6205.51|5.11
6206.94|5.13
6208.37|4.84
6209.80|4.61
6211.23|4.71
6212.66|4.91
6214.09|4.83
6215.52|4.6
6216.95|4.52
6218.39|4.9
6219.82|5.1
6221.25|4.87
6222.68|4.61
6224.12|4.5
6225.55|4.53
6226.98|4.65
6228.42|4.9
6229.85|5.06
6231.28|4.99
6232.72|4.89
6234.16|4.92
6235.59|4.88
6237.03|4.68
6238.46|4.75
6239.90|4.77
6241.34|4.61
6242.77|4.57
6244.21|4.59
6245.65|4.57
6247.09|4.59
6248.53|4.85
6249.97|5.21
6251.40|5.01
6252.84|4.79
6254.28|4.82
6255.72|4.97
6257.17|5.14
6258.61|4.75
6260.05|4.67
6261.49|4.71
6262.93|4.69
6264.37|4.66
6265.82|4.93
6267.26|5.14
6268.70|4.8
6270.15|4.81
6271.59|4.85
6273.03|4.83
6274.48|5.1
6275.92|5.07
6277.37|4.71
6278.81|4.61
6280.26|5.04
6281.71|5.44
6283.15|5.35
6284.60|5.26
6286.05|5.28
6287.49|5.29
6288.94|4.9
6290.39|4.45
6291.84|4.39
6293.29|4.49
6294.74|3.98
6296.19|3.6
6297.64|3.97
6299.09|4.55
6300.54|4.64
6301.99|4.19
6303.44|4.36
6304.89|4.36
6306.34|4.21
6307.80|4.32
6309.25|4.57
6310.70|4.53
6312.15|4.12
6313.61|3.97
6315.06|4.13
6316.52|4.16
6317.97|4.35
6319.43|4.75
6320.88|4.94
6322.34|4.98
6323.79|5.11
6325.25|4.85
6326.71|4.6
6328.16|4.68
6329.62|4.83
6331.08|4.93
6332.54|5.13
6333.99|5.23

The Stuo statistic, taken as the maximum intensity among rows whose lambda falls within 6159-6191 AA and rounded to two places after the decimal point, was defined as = 5.49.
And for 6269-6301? 5.44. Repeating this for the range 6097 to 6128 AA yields 5.42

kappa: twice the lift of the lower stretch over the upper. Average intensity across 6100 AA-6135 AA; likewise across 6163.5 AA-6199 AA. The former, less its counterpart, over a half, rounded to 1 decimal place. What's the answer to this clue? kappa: -0.1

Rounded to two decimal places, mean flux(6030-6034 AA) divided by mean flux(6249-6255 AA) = 1.04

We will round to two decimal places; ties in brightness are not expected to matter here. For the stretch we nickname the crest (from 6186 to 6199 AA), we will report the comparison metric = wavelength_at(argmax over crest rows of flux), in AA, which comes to 6198.37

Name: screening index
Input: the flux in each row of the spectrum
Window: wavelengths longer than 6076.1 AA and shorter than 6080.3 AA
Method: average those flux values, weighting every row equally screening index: 5.13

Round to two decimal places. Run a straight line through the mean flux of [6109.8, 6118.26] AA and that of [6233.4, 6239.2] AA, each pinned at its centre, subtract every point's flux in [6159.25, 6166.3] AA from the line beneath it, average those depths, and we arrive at -0.36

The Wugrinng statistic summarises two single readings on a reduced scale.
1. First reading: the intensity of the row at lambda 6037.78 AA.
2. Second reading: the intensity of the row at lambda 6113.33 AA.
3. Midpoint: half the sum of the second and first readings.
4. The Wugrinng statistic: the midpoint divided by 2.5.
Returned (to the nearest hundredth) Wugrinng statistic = 1.90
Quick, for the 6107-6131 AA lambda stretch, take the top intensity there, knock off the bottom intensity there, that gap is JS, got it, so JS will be 1.1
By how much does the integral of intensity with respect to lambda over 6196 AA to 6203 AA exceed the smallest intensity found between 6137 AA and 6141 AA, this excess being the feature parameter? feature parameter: 32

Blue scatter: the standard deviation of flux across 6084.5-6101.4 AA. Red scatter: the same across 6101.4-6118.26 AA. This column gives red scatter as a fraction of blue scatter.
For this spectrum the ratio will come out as 1.9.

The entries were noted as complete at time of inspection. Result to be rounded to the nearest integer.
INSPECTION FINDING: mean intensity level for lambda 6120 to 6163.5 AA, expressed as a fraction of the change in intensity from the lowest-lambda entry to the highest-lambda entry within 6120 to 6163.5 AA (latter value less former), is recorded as 10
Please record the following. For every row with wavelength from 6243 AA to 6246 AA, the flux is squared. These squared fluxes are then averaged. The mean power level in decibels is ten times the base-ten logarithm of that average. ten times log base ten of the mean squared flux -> 13.2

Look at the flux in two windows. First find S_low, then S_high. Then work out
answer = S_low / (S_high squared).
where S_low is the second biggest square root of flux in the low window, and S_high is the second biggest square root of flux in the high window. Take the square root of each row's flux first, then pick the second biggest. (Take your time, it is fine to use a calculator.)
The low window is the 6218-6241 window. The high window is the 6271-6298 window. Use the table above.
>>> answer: 0.420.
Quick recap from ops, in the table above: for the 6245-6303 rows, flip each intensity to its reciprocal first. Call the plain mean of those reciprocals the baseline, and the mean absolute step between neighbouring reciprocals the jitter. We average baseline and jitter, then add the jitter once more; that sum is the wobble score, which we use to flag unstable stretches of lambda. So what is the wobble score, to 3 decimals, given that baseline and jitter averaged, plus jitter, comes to 0.120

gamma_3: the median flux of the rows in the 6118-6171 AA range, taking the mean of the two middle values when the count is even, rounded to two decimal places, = 4.96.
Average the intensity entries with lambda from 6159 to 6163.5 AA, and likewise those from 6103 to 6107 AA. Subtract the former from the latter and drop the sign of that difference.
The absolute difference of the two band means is 0.67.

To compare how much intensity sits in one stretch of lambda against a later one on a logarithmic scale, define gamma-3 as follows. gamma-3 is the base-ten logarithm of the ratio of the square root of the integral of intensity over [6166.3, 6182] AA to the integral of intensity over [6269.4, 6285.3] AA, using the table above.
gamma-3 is -0.96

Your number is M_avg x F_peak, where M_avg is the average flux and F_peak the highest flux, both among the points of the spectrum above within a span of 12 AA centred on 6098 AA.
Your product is 26.0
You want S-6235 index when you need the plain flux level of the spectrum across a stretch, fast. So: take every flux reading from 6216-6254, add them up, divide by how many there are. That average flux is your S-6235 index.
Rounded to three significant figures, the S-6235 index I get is 4.78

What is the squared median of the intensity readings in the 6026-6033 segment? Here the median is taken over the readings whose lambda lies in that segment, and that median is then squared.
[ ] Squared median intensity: 27.9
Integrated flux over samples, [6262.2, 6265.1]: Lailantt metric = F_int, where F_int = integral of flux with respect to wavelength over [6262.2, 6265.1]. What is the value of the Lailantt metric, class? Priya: 13.5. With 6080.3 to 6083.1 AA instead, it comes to 15.7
